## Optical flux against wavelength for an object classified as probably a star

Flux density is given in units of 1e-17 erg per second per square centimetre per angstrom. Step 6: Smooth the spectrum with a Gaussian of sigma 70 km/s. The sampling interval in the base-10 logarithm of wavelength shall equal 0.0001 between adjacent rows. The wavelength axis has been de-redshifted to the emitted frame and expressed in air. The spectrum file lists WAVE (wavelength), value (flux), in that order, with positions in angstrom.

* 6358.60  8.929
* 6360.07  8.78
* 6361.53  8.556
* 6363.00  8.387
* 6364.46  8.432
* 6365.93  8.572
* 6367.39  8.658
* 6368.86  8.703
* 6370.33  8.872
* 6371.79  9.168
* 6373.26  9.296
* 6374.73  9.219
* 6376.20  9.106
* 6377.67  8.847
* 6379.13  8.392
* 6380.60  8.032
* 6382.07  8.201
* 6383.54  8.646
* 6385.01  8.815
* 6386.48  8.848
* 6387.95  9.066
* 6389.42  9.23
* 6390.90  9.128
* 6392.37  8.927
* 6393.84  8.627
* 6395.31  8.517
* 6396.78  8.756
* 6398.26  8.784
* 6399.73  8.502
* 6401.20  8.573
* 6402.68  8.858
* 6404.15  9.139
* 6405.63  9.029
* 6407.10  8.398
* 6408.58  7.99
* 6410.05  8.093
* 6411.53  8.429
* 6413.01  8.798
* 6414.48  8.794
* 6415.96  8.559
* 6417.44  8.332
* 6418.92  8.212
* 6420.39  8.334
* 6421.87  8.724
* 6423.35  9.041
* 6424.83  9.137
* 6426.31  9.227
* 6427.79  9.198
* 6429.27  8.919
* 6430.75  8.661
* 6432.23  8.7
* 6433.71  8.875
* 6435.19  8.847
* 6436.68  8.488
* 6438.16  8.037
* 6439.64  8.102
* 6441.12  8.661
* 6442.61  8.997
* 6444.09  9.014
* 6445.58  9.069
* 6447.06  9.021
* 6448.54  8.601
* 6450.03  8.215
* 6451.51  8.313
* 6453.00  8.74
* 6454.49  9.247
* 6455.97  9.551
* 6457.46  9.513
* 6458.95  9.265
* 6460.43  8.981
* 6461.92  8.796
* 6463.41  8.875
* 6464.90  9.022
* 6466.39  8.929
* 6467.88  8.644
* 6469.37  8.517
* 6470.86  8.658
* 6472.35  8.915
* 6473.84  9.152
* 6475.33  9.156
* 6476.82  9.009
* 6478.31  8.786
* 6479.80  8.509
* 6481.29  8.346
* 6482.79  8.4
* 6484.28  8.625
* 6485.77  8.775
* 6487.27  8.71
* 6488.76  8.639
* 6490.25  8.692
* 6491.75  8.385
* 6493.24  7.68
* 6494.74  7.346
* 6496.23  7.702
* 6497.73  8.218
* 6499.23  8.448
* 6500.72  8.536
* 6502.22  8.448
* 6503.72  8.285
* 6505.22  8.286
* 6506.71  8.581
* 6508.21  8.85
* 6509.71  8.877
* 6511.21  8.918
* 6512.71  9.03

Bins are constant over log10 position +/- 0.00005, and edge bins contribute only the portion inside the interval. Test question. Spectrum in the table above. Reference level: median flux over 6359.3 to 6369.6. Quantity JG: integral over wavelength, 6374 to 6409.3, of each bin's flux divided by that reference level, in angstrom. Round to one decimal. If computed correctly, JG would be 36.0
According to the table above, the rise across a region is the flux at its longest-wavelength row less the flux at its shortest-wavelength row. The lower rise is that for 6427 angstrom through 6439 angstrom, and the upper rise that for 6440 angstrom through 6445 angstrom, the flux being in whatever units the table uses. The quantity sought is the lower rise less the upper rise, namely -1.5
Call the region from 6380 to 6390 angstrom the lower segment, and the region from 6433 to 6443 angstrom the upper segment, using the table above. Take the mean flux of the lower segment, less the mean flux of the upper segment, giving 0.1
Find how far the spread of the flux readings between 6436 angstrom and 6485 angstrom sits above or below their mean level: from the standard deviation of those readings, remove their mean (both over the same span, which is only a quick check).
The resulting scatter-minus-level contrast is -8.42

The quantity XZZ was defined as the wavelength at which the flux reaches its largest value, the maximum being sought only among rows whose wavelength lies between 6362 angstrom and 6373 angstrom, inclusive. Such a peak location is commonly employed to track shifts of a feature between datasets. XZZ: 6371.79 angstrom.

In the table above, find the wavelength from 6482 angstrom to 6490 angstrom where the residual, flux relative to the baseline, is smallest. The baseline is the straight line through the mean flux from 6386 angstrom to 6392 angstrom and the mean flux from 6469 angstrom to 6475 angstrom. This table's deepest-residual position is 6482.79 angstrom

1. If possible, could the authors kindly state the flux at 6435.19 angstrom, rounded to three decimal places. 8.847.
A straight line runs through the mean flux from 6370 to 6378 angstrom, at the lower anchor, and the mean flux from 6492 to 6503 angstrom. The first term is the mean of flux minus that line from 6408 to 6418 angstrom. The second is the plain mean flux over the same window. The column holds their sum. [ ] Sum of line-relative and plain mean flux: 8.1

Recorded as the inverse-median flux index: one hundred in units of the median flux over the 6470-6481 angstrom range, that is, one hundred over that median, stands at 11.2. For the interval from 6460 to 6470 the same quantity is 11.3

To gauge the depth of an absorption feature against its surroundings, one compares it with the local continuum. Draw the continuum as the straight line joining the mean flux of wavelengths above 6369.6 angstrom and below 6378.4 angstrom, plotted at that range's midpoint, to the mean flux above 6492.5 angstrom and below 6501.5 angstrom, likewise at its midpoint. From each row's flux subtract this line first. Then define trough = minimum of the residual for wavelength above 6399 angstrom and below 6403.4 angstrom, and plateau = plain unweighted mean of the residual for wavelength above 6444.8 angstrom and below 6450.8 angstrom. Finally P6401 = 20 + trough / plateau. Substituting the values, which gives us 18.8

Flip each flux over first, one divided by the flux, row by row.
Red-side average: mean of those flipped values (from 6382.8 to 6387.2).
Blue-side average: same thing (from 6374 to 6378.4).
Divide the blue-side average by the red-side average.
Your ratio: 0.97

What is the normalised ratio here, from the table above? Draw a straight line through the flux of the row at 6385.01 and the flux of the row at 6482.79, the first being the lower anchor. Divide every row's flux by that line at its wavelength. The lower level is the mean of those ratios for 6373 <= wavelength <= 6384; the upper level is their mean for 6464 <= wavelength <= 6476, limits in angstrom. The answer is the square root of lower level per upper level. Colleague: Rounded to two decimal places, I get 0.97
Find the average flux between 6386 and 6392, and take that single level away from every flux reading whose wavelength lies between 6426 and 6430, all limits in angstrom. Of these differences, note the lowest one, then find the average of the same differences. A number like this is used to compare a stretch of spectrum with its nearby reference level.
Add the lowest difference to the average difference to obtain -0.10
